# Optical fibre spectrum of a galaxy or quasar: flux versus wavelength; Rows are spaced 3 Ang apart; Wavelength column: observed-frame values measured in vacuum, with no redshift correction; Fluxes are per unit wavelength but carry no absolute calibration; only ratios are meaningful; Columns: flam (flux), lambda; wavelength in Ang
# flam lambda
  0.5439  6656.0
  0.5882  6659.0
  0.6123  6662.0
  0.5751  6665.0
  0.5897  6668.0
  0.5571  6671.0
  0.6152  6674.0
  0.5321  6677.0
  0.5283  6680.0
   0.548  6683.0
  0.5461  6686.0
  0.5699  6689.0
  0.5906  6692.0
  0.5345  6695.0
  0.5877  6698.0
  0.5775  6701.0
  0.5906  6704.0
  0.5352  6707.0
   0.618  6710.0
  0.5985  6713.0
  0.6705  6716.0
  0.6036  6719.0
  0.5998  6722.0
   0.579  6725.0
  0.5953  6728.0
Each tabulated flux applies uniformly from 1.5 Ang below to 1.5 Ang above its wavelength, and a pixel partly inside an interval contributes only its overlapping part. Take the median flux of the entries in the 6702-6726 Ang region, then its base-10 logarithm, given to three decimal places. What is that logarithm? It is -0.222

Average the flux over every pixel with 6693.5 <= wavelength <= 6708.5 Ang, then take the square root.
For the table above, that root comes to 0.752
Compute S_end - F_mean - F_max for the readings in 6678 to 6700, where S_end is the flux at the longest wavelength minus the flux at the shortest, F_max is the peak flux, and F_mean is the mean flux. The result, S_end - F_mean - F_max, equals -1.09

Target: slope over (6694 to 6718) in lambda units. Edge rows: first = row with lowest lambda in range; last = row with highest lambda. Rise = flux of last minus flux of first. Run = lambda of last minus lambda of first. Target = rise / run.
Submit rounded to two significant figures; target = 0.0065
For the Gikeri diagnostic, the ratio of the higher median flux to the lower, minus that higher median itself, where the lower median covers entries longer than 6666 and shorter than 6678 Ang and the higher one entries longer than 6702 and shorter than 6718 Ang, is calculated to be 0.45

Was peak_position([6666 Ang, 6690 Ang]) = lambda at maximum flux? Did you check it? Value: 6674.0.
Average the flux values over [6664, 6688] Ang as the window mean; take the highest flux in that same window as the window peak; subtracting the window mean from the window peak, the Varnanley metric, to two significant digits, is 0.054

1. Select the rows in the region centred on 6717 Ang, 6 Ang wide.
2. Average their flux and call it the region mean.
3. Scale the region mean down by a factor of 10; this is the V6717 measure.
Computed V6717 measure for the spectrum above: 0.0637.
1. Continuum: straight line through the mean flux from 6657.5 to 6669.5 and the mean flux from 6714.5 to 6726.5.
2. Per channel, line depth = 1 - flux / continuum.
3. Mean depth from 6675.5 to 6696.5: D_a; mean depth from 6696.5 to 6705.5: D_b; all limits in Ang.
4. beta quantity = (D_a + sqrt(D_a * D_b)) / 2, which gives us 0.0683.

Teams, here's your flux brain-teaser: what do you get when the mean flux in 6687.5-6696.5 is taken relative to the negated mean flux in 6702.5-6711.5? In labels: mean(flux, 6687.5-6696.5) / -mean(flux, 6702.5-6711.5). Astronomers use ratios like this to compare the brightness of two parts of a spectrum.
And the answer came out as -0.97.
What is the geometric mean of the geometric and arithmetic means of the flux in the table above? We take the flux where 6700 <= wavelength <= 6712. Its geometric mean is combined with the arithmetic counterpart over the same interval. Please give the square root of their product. 0.580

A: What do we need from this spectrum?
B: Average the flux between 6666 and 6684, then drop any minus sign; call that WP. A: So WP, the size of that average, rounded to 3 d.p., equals 0.562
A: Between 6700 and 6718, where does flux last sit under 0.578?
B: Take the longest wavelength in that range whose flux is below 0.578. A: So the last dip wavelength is 6707.0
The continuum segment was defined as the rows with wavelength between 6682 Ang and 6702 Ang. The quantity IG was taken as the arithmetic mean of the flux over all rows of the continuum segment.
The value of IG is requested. 0.565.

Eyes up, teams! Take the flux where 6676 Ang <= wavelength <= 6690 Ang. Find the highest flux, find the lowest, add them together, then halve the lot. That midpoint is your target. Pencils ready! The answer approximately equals 0.549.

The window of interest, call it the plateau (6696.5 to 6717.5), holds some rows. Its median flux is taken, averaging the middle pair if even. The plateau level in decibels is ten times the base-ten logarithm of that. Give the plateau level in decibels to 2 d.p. -2.29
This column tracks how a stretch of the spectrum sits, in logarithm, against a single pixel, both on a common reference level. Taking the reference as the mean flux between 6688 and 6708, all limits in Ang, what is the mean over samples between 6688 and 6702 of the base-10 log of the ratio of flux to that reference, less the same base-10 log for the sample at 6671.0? 0.011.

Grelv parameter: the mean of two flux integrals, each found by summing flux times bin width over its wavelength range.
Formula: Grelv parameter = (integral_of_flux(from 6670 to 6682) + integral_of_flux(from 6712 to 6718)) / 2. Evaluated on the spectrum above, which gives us 5.3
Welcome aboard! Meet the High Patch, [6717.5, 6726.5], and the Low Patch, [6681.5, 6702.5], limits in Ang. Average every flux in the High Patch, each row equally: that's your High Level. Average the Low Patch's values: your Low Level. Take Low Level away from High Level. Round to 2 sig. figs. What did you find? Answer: 0.029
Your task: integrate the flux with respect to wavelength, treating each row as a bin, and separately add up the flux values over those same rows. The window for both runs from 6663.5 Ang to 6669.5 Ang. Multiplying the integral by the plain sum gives 4.07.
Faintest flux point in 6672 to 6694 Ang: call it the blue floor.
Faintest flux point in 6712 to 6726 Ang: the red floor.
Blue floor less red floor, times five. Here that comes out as -0.25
